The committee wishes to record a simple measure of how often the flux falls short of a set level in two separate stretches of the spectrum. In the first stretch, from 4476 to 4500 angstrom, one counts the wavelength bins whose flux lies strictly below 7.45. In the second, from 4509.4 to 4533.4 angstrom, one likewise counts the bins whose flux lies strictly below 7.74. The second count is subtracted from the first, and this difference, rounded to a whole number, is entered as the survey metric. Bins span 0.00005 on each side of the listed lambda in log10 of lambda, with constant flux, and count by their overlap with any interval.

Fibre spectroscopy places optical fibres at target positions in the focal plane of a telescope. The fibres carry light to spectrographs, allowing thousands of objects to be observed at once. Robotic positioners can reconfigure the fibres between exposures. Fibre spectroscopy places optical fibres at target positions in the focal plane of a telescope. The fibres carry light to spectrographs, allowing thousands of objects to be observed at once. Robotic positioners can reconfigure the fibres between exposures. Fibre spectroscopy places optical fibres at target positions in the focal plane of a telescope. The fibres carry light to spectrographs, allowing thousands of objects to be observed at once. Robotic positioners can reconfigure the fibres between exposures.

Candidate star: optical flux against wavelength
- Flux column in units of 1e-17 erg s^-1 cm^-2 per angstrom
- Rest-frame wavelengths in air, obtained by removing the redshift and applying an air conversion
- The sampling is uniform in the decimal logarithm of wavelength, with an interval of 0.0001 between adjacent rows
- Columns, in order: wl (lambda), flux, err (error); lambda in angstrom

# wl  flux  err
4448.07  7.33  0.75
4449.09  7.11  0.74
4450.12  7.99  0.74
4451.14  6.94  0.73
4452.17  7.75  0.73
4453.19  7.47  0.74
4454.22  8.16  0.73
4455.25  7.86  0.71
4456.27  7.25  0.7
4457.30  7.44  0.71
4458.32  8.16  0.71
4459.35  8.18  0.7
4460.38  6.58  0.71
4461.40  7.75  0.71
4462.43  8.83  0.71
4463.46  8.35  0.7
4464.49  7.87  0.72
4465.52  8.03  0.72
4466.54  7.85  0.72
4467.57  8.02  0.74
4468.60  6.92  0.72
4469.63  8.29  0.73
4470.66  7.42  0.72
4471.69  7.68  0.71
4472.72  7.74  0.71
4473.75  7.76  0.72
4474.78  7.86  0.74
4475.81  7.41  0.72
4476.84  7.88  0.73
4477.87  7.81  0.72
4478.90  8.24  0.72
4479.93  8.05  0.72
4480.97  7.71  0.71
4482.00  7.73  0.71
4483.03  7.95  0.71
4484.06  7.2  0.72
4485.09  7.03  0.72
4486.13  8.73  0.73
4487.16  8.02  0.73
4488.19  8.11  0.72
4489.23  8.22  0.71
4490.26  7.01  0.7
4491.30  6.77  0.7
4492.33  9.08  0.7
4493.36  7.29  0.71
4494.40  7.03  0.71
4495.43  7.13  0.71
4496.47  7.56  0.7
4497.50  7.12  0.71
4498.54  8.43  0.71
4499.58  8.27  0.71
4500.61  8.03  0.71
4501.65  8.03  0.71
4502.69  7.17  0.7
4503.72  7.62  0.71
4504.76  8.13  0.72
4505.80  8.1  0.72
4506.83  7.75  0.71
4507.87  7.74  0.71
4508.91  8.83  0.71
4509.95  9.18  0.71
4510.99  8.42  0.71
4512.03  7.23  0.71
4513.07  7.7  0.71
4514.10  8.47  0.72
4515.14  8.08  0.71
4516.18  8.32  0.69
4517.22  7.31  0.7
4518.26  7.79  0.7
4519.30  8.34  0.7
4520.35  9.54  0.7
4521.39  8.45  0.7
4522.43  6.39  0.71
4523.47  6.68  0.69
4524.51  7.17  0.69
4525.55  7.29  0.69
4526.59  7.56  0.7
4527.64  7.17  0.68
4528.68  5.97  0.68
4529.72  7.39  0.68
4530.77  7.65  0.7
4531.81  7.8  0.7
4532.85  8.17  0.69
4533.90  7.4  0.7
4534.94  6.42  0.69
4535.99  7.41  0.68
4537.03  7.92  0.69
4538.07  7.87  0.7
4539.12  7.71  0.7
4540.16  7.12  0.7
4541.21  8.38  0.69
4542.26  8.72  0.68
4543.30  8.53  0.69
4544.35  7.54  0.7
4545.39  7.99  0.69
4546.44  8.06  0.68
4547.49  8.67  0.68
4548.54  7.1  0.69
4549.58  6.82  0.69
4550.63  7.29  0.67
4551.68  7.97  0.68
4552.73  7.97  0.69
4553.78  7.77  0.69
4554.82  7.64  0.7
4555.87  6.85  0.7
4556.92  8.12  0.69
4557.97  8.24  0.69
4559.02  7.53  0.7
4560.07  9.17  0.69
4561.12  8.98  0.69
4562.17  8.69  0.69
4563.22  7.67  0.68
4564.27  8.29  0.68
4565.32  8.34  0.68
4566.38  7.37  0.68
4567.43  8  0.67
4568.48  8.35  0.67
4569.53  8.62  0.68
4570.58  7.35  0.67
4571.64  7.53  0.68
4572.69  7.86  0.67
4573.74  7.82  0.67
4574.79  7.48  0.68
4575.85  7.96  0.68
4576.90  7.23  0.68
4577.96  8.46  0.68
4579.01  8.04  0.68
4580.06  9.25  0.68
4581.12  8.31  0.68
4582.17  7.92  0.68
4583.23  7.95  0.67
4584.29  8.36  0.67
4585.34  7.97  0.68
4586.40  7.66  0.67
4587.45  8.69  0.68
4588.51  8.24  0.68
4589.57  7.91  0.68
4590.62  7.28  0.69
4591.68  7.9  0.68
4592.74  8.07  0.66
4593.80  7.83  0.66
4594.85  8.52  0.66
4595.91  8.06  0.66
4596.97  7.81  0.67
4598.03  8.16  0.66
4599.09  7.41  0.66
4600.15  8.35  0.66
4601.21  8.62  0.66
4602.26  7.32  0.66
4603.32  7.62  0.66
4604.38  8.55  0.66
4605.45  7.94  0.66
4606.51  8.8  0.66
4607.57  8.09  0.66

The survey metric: -4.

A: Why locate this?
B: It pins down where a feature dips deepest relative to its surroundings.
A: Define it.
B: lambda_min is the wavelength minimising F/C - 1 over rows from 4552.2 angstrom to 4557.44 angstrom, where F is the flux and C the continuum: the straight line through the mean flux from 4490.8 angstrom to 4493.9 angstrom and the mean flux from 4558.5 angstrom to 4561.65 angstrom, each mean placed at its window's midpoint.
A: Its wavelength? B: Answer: 4555.87 angstrom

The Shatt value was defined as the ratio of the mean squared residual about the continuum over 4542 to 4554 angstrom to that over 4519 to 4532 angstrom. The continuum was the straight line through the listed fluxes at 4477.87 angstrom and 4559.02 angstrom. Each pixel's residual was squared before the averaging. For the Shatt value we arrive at 0.5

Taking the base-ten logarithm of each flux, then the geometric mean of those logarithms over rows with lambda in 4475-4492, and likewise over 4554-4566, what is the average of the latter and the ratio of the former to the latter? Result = 0.943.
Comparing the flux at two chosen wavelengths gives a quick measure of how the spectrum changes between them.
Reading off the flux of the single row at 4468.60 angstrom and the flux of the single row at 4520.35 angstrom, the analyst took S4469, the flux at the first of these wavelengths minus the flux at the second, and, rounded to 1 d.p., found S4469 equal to -2.6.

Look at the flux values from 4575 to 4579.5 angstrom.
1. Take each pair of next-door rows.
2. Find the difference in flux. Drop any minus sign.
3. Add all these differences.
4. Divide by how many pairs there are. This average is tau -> 0.79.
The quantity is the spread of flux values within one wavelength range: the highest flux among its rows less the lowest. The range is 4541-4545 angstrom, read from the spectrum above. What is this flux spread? 1.18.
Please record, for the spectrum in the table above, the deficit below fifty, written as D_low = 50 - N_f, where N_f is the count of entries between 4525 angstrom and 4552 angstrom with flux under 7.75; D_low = 35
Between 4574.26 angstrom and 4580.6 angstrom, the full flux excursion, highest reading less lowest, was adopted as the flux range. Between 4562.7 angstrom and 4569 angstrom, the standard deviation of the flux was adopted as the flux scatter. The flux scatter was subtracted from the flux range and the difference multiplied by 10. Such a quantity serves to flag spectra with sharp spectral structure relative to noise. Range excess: 16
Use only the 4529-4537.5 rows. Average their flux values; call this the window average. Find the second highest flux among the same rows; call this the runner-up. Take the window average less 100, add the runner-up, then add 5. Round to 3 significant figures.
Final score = -79.6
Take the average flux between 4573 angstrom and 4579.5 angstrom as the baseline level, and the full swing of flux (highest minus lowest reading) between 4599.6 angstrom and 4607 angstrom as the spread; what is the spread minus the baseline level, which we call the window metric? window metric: -6.35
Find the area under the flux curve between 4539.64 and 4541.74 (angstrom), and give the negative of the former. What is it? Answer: -16.2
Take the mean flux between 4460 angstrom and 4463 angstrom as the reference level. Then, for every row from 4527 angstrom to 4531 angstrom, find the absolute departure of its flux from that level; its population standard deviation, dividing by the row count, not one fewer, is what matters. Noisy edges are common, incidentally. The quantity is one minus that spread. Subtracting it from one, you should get 0.36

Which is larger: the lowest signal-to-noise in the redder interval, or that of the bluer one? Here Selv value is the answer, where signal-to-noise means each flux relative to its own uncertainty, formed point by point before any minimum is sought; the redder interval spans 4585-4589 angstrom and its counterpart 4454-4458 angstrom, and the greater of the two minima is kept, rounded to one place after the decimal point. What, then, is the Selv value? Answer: 11.4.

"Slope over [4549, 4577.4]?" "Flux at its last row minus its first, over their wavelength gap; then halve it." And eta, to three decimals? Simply 0.008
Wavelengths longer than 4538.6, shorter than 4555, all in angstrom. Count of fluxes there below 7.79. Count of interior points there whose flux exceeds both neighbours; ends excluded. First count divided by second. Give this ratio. 4.00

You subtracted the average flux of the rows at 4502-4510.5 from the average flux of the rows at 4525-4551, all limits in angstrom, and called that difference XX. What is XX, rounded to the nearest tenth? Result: -0.5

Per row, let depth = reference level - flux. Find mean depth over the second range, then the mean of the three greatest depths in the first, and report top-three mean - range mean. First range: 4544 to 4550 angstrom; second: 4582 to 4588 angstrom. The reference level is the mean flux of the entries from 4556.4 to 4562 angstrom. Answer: 0.9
